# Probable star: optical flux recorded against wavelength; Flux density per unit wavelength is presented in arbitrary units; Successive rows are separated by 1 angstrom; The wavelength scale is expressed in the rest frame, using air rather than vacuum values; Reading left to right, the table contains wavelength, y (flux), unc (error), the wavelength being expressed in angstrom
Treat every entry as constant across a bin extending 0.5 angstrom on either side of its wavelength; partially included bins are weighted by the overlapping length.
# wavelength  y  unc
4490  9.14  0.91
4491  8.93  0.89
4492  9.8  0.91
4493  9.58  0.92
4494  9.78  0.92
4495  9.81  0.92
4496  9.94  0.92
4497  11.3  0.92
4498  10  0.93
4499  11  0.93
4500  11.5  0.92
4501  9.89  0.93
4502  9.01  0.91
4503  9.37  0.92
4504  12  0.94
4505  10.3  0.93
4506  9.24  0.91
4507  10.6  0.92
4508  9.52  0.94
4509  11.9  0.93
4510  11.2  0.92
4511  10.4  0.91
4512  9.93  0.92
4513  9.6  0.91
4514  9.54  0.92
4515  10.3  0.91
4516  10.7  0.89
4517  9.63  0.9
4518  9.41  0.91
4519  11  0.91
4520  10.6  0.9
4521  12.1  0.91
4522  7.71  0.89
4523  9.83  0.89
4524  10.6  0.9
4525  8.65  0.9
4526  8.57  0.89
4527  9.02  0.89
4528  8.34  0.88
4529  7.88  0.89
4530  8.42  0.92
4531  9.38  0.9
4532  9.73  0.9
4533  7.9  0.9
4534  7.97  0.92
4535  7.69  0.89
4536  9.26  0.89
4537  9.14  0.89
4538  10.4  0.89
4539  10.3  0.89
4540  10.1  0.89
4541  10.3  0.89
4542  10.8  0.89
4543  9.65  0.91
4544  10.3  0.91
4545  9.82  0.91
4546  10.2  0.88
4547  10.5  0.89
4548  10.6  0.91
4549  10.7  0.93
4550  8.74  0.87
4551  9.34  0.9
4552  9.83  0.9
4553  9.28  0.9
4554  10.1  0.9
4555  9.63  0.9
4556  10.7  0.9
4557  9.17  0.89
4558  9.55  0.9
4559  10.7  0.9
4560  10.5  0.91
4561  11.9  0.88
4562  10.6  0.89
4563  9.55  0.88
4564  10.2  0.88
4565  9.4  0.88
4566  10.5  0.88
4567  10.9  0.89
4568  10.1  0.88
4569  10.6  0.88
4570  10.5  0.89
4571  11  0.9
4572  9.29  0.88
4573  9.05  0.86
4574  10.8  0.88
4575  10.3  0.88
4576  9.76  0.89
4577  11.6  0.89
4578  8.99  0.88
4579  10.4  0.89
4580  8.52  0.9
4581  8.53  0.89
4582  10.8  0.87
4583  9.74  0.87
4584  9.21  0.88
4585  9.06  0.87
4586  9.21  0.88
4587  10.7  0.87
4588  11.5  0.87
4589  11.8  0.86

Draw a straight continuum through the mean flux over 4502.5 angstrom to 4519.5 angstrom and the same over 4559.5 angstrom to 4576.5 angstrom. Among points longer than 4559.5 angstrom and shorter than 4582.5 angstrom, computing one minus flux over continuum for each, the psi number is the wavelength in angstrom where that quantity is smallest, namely 4561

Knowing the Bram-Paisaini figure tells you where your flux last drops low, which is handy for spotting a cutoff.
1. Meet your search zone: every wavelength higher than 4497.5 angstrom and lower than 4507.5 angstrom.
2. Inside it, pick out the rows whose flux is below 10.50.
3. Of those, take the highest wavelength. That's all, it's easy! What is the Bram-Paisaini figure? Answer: 4506 angstrom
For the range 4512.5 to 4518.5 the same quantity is 4518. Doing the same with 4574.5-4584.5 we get 4584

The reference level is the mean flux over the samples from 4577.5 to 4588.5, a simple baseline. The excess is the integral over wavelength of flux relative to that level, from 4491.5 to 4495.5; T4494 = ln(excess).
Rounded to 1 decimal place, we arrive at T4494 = -1.7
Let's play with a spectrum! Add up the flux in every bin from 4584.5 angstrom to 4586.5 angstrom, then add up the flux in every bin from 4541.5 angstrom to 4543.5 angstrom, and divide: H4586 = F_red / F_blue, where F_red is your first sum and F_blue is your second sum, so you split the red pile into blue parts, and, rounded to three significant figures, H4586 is 0.893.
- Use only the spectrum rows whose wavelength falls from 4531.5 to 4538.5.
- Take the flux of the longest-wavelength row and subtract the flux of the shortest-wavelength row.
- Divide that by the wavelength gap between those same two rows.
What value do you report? 0.11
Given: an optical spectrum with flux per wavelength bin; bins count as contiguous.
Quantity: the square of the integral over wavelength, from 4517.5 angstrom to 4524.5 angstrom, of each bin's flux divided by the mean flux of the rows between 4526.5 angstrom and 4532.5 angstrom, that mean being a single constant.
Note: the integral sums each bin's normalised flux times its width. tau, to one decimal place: 65.6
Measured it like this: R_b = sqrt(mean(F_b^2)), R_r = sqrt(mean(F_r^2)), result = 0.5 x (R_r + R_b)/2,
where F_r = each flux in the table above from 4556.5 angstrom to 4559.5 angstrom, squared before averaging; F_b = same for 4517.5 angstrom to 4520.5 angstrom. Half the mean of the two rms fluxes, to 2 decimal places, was 5.05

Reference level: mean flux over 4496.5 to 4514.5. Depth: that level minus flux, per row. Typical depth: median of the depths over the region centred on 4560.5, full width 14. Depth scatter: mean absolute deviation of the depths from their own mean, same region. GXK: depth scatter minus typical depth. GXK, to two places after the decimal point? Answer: 0.59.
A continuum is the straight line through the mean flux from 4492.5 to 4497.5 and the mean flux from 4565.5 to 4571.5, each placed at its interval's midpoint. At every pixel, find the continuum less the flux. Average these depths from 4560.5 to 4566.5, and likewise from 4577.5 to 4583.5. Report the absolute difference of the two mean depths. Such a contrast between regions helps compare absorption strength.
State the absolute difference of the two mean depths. 1.0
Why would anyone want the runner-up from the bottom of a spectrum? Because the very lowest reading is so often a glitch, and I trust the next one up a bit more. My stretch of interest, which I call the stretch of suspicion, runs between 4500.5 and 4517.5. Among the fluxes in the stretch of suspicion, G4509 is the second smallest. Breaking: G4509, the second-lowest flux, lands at 9.24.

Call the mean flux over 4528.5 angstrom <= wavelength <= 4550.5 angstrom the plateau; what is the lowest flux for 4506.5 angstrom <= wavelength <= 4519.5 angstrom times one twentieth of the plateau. 4.5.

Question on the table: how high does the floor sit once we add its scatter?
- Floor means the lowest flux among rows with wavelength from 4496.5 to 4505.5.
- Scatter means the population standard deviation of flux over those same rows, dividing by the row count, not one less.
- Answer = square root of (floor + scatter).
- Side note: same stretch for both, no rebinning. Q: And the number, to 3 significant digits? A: 3.16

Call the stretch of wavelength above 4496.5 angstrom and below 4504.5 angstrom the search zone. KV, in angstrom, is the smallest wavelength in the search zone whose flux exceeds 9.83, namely 4497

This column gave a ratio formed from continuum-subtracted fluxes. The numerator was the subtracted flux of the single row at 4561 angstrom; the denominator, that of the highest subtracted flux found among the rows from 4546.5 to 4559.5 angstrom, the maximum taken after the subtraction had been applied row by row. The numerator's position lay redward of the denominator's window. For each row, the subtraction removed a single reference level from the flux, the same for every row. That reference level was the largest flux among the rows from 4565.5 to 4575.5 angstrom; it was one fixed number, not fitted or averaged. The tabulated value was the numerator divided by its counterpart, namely -3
